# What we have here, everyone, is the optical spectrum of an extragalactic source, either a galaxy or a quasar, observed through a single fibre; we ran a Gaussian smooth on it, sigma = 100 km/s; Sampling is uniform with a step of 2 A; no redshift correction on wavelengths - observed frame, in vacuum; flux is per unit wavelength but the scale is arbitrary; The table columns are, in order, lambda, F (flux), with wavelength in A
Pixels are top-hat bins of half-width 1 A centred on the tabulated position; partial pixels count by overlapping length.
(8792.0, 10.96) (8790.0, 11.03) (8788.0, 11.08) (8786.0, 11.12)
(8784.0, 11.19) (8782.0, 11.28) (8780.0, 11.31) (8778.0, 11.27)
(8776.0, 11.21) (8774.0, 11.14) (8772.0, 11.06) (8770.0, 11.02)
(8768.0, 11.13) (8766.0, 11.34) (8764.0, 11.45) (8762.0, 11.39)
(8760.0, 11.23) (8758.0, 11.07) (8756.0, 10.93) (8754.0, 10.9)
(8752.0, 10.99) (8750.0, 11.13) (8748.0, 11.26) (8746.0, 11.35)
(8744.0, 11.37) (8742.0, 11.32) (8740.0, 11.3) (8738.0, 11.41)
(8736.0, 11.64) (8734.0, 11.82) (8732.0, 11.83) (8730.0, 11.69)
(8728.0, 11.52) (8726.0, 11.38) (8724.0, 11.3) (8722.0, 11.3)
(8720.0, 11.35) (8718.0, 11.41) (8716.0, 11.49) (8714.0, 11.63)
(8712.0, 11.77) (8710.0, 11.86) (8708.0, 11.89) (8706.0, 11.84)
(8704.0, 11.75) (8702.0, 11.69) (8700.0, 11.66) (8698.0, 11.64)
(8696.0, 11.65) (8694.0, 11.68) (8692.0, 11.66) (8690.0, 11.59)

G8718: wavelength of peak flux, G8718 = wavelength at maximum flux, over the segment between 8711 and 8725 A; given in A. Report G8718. 8712.0 A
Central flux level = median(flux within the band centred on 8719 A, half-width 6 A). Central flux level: 11.4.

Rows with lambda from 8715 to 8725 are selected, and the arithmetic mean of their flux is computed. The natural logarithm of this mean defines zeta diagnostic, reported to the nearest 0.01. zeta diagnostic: 2.43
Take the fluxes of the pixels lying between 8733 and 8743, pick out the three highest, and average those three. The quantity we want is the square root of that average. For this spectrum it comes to 3.409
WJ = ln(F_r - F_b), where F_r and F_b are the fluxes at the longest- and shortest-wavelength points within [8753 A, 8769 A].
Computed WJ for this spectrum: -1.47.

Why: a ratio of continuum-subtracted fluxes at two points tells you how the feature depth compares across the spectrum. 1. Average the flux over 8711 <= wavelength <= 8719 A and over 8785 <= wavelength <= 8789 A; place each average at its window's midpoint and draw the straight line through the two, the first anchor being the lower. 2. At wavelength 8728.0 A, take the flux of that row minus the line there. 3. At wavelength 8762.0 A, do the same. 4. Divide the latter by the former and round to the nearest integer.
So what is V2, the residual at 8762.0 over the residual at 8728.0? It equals 4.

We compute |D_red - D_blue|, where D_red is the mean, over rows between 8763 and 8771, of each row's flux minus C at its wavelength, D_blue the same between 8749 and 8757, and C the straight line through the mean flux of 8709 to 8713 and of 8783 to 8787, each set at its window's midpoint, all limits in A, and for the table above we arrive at 0.37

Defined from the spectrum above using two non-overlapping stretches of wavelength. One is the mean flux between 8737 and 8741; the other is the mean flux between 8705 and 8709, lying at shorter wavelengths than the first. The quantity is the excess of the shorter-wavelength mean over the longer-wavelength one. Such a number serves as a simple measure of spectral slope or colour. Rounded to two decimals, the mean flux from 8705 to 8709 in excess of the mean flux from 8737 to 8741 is 0.51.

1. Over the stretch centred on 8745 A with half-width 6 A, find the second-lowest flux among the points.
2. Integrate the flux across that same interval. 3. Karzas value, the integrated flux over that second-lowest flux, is 12.0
